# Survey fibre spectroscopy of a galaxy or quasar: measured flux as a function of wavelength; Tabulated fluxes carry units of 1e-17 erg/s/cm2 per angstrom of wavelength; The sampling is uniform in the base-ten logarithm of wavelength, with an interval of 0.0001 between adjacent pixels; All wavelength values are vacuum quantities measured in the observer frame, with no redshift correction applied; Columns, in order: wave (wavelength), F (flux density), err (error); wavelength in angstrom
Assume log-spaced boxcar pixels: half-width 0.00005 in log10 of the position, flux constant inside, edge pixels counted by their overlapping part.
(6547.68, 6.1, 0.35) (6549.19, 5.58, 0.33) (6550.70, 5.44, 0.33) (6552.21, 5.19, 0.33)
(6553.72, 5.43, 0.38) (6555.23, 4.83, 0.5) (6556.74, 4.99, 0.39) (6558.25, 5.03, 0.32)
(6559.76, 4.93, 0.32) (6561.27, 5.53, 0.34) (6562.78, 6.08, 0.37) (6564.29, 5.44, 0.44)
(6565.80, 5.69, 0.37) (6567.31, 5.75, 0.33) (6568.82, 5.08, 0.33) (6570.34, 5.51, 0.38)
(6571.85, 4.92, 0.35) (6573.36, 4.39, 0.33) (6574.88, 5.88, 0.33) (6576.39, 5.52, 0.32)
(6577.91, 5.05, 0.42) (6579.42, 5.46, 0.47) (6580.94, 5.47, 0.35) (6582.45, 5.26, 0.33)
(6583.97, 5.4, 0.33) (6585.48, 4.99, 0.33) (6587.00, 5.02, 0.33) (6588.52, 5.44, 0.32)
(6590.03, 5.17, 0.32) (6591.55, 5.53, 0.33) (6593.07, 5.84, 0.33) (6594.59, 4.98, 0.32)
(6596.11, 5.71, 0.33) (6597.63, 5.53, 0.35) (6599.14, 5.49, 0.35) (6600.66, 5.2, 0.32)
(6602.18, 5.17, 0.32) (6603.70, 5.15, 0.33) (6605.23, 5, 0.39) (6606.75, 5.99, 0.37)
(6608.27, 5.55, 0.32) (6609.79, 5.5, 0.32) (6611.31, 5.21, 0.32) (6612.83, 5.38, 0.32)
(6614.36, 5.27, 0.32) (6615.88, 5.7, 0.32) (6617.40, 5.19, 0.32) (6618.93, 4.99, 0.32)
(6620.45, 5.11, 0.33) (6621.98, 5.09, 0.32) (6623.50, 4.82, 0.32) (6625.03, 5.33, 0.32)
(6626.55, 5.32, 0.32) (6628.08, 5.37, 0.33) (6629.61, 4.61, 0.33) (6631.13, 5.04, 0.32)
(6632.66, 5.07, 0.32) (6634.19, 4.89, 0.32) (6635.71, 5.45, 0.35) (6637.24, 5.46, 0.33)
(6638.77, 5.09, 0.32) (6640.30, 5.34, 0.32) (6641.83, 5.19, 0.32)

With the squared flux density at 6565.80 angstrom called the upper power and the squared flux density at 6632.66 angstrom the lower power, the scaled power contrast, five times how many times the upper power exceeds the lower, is 6.3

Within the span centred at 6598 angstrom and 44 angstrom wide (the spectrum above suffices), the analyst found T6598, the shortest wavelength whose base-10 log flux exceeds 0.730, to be 6576.39 angstrom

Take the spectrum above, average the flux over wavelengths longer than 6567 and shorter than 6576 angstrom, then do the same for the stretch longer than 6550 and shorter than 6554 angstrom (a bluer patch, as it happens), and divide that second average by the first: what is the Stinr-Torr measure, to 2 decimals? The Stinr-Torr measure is 1.02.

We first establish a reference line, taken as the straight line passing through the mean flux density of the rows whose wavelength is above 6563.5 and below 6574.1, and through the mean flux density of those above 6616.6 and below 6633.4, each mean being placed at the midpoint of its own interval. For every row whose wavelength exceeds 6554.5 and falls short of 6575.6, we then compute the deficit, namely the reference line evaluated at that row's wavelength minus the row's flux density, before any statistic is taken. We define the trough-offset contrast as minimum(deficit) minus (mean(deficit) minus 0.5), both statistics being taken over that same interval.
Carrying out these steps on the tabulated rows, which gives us -0.3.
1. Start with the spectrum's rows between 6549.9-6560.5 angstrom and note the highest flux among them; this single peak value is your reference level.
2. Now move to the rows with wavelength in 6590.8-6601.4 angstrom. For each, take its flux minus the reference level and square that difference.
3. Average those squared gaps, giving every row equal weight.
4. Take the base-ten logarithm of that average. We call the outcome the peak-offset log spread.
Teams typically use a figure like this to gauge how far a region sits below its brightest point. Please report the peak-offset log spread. -1.1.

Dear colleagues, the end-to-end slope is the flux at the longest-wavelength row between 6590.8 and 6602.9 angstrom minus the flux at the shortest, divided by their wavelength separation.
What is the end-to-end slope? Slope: -0.034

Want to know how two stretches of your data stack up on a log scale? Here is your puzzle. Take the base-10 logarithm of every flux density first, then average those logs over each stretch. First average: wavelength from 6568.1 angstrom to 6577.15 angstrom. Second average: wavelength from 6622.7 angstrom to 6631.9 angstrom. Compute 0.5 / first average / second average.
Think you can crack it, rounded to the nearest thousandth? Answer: 0.991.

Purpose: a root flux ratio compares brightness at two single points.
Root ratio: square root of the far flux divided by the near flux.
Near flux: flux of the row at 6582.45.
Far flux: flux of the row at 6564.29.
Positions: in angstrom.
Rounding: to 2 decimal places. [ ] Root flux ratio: 1.02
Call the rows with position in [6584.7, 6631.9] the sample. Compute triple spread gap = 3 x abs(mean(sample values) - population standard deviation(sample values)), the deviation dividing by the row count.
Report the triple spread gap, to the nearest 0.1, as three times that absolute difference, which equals 14.9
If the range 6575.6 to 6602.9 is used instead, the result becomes 15.3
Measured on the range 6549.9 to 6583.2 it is 14.8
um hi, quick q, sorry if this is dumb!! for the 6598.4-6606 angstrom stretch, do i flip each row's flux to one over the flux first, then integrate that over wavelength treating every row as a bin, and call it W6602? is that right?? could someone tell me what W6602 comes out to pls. 1.46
